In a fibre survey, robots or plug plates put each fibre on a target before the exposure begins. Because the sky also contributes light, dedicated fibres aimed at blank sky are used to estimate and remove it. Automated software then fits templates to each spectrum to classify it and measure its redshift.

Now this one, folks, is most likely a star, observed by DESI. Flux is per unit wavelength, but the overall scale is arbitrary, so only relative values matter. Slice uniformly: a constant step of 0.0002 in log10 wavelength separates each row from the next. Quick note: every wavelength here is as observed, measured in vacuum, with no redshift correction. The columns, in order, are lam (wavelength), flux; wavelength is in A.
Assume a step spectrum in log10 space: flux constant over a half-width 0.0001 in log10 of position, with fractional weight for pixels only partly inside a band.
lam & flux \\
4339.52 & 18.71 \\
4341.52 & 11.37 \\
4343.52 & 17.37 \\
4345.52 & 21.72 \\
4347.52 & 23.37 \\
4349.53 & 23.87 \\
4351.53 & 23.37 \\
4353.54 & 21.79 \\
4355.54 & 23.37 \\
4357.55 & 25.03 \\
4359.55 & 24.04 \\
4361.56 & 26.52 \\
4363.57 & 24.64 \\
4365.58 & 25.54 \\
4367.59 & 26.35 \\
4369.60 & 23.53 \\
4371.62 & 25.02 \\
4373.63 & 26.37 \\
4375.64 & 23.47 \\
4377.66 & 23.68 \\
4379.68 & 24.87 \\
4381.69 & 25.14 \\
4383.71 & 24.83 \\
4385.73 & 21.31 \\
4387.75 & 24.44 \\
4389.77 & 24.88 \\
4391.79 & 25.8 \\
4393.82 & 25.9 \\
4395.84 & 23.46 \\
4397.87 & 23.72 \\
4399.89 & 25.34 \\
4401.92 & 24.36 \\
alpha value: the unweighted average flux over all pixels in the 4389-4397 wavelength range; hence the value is 25.0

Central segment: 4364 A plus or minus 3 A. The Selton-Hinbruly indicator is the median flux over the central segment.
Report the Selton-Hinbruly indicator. 25.5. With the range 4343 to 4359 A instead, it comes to 23.4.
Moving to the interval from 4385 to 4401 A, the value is 24.7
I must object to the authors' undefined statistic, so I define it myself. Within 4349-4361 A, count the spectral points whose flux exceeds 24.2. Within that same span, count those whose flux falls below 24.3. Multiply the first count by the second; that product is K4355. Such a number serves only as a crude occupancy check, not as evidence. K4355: 5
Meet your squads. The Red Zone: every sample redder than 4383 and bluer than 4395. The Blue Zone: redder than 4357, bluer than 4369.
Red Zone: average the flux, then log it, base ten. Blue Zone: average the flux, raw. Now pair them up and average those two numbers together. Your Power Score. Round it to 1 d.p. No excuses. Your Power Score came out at 13.4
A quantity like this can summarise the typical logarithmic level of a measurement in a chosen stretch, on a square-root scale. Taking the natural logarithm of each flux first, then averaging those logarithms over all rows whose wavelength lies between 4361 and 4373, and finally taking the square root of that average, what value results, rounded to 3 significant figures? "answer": 1.80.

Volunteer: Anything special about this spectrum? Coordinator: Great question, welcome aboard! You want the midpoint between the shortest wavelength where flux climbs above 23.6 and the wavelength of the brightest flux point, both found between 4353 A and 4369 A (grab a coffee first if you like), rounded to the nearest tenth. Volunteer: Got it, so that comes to 4359.6 A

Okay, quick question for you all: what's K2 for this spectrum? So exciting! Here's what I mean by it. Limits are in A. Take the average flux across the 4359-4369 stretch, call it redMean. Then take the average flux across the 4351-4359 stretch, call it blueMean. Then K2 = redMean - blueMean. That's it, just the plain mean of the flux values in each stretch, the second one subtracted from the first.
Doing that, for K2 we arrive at 2.0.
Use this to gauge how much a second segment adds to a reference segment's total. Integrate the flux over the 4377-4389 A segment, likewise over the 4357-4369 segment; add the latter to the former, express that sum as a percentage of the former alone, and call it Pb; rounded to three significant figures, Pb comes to 205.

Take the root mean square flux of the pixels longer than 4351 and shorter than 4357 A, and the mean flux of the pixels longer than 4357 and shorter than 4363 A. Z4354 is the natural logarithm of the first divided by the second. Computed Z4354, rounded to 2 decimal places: -0.10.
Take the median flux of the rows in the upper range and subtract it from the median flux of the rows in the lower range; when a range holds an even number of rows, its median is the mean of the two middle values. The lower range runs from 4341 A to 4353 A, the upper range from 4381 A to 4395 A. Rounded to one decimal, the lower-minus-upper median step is -2.3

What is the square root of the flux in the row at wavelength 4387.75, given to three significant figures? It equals 4.94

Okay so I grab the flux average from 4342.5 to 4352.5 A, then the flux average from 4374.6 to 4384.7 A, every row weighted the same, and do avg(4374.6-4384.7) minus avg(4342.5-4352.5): 2.5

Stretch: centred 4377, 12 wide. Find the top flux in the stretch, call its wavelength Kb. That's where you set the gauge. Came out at 4373.63 A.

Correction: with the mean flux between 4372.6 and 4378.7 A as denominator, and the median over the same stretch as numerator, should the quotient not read 0.97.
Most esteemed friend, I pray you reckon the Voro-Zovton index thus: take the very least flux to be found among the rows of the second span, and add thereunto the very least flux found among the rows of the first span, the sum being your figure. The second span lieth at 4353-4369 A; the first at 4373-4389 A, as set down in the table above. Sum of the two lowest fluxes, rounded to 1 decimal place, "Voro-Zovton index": 43.1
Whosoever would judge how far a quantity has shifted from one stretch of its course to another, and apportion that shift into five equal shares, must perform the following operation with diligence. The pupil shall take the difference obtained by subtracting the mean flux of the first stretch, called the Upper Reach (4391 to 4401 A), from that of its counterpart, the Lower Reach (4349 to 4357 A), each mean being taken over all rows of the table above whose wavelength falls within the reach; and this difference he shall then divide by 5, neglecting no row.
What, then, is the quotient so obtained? -0.3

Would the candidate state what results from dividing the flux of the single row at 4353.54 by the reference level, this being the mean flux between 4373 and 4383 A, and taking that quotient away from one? 0.12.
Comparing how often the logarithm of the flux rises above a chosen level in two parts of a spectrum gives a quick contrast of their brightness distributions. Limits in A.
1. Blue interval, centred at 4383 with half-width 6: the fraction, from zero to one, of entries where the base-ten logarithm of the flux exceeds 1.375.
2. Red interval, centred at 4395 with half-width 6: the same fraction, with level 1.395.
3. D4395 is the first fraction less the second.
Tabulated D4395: 0.00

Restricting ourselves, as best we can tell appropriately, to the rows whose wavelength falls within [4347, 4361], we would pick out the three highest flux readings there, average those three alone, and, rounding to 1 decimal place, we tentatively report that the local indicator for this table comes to 24.3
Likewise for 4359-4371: 26.1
